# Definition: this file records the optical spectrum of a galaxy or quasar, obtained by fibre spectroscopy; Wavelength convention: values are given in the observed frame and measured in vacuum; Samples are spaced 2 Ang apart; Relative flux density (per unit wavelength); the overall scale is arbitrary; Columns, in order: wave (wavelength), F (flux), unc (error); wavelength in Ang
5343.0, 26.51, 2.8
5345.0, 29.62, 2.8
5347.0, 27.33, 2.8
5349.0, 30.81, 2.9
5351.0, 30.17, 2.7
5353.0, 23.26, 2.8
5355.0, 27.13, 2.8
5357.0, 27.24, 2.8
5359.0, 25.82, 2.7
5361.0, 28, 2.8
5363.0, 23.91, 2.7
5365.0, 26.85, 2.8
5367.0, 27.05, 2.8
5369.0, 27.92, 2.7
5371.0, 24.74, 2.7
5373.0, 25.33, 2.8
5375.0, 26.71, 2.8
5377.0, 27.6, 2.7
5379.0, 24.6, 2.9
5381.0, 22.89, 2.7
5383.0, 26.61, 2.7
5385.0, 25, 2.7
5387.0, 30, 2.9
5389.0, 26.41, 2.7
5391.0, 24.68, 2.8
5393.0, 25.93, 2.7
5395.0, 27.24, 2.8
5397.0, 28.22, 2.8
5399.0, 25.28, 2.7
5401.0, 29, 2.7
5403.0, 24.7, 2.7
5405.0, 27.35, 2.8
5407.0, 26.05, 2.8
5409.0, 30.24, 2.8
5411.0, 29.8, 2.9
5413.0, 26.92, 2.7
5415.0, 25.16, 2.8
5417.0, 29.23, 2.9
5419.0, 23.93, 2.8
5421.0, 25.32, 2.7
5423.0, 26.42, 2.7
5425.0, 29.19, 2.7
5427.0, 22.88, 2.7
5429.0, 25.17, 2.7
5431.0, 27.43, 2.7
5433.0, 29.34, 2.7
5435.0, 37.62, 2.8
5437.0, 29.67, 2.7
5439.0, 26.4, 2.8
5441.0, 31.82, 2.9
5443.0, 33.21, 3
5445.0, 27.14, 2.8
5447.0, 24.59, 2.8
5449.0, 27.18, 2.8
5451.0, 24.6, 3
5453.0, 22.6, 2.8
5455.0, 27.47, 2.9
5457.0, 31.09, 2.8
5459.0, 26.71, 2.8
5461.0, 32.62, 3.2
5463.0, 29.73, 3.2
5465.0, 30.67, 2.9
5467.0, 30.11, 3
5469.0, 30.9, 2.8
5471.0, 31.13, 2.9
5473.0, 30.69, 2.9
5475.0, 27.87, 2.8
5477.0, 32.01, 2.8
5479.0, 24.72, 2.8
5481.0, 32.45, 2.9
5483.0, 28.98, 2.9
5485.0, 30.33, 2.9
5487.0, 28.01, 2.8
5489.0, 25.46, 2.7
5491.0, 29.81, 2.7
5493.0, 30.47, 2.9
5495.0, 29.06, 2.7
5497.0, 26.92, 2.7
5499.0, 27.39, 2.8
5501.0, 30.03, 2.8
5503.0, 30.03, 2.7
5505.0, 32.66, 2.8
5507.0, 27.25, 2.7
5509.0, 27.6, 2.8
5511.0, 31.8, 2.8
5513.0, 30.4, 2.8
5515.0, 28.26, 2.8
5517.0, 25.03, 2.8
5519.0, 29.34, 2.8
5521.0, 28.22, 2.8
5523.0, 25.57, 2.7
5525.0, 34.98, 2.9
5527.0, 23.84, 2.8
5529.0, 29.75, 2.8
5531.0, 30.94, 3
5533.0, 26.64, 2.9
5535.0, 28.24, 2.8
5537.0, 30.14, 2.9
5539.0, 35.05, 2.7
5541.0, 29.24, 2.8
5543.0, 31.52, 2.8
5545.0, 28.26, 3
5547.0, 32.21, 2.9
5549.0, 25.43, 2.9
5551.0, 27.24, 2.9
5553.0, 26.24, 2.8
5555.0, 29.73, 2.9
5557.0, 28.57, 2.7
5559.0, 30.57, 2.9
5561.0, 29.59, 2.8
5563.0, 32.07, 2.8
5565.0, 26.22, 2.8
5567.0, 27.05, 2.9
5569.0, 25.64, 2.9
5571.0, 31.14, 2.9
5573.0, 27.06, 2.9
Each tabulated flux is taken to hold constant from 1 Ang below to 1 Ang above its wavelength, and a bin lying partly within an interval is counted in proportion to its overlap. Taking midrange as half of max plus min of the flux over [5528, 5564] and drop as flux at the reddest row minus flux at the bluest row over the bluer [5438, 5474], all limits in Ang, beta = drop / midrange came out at 0.14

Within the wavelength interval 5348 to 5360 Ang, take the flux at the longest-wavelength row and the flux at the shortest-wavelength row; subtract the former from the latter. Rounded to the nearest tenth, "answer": 5.0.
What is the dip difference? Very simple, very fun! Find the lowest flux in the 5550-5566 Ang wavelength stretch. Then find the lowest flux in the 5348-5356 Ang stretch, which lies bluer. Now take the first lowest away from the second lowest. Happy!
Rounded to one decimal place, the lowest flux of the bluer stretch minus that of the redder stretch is -3.0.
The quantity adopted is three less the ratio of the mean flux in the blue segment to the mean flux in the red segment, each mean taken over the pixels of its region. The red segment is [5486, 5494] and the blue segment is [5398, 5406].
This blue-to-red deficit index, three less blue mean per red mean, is 2.07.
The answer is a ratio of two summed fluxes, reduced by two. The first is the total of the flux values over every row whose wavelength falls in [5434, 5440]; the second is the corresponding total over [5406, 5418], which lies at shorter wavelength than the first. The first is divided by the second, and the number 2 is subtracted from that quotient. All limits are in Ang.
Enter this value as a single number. -1.4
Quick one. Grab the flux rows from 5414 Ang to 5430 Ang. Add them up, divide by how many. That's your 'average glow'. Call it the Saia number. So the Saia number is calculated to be 25.9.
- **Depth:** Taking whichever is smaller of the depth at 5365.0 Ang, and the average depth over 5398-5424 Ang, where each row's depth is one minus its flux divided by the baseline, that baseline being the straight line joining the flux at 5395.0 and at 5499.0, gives 0.013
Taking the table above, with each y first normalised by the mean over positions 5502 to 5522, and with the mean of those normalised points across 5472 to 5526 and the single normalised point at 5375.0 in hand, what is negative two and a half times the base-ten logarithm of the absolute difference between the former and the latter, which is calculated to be 2.7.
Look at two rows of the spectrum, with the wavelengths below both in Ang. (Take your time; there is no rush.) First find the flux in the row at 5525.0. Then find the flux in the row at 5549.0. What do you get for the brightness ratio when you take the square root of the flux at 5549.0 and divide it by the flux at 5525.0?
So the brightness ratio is 0.144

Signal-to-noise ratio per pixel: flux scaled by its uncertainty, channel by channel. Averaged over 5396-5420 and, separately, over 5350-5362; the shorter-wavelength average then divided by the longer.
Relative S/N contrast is 1.00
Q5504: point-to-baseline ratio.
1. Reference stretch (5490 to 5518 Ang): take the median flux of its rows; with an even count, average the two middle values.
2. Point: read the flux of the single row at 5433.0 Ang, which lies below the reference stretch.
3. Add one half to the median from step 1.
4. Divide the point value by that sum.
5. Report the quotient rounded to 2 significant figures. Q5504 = 0.98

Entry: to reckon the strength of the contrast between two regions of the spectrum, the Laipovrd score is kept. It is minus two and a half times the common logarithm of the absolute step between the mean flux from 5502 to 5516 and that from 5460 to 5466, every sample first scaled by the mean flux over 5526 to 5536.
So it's 3.3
